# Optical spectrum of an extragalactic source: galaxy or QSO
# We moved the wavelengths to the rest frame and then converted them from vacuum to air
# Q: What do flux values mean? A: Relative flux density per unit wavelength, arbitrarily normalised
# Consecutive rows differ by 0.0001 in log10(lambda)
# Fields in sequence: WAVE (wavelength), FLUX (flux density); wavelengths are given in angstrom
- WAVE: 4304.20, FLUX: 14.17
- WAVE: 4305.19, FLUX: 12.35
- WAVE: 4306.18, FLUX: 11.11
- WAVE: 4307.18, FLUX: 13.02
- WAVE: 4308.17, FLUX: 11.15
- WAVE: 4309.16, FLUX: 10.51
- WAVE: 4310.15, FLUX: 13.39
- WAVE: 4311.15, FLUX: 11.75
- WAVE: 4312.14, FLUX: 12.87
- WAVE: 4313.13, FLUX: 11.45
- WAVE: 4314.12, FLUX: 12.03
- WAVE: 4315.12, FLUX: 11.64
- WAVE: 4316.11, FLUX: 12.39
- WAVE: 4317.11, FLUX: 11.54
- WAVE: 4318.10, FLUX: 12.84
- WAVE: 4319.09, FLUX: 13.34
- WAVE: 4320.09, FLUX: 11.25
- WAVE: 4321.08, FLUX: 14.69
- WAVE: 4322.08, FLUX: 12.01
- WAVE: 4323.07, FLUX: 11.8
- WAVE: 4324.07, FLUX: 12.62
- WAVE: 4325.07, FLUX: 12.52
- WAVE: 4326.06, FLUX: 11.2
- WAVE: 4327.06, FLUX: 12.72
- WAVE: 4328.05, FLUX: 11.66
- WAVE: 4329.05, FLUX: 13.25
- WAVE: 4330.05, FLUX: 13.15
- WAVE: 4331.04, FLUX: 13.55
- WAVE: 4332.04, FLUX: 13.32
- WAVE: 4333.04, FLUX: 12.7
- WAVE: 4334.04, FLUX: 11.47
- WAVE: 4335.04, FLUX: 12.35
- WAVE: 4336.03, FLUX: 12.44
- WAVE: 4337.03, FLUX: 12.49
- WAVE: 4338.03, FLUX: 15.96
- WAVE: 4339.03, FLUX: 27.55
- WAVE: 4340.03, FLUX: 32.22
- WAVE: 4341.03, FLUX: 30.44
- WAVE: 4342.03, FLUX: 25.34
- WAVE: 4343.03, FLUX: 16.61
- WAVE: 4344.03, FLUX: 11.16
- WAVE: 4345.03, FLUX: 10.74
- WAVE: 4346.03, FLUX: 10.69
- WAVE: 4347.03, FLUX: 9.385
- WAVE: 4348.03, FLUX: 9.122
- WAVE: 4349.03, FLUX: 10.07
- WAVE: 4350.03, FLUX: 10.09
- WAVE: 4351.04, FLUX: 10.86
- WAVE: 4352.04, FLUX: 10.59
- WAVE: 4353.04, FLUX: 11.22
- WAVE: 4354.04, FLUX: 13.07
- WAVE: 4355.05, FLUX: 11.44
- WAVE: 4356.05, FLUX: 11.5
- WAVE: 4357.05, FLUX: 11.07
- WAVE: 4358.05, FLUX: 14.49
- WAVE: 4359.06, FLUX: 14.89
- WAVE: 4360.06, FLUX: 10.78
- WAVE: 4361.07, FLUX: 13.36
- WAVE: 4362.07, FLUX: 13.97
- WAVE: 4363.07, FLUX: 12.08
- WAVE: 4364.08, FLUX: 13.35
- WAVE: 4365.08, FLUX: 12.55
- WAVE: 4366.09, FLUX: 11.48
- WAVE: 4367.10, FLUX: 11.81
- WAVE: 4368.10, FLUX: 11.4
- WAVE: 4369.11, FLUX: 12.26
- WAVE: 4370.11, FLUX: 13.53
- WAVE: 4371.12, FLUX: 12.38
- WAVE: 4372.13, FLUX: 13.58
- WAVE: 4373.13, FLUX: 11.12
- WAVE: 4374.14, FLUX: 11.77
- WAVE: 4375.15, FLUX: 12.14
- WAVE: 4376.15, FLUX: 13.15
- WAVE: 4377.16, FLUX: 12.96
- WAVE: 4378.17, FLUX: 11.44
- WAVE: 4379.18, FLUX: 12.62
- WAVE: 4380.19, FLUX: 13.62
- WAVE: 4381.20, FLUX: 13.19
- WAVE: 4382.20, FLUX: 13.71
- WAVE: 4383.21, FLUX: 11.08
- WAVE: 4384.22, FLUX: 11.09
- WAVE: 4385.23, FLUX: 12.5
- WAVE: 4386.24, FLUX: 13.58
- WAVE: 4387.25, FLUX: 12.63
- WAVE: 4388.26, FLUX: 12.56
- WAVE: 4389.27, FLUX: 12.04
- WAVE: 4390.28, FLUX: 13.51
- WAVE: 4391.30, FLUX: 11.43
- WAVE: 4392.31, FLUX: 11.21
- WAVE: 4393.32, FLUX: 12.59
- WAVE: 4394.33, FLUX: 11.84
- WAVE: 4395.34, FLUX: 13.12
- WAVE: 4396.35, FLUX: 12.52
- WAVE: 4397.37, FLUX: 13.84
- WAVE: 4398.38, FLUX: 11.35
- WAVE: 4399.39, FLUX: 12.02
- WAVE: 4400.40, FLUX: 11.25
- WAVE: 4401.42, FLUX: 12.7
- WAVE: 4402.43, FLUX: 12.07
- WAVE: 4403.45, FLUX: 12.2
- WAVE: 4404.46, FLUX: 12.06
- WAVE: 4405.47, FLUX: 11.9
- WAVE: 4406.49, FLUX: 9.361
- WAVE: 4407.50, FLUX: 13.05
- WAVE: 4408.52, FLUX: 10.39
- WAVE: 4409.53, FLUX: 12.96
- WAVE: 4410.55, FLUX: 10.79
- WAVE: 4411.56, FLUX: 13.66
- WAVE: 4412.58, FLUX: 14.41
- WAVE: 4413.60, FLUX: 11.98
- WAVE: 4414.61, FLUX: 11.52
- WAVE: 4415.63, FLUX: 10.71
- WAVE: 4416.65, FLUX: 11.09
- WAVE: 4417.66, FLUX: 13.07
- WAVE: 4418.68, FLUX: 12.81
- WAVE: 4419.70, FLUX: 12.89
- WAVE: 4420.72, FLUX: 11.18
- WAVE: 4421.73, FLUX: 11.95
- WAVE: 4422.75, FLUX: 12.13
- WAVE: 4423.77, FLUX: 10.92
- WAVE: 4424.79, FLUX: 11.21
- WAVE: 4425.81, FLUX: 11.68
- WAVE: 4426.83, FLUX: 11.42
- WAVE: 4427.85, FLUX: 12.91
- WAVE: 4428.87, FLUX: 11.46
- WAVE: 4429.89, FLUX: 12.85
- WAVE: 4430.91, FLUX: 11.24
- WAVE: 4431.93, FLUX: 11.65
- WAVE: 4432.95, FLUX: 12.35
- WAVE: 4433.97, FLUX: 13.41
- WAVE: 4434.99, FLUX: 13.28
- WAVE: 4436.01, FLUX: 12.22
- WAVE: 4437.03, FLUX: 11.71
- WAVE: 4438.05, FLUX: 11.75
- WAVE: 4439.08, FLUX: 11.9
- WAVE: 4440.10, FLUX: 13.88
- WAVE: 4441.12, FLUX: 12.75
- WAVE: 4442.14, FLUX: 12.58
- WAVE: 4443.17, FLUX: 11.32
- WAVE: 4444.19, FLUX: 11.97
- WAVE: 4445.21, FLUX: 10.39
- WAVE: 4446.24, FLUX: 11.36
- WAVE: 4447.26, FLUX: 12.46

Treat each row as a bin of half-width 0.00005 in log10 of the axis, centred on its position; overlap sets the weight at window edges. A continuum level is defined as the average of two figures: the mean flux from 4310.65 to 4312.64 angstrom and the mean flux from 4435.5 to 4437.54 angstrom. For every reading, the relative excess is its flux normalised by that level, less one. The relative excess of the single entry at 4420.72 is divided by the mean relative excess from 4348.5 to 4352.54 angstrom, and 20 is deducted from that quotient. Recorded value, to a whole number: -19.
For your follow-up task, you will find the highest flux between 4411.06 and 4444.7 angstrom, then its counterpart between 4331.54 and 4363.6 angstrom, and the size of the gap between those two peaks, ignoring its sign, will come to 17.8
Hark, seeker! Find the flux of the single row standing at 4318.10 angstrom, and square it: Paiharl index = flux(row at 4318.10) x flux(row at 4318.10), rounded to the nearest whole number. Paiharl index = 165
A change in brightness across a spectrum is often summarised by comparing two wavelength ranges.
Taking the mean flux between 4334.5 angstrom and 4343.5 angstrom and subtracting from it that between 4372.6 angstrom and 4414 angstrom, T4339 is 8.3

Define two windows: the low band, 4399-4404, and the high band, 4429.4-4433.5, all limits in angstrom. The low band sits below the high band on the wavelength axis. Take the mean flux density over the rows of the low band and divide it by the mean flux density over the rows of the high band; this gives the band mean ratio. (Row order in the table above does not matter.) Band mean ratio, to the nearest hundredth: 1.00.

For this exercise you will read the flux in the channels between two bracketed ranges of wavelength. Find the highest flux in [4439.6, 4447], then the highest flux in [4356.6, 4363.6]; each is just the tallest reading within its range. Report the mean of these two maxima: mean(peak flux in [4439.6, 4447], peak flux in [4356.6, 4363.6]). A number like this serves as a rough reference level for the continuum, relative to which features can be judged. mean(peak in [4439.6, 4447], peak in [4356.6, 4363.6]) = 14.4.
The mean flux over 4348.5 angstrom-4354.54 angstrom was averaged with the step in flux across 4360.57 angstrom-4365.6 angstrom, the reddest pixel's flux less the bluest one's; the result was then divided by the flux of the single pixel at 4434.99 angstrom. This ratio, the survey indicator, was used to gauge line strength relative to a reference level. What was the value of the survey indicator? 0.383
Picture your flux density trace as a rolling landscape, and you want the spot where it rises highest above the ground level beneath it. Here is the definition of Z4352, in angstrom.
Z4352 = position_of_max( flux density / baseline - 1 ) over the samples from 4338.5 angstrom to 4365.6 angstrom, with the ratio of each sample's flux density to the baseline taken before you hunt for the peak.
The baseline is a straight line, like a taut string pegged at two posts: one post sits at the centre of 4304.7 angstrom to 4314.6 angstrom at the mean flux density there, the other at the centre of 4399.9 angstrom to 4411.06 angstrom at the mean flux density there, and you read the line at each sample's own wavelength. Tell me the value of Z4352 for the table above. 4340.03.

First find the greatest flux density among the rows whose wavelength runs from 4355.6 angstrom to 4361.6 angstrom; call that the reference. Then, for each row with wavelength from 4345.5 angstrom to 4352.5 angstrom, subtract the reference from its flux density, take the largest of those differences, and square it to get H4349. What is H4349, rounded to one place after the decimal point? 16.2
